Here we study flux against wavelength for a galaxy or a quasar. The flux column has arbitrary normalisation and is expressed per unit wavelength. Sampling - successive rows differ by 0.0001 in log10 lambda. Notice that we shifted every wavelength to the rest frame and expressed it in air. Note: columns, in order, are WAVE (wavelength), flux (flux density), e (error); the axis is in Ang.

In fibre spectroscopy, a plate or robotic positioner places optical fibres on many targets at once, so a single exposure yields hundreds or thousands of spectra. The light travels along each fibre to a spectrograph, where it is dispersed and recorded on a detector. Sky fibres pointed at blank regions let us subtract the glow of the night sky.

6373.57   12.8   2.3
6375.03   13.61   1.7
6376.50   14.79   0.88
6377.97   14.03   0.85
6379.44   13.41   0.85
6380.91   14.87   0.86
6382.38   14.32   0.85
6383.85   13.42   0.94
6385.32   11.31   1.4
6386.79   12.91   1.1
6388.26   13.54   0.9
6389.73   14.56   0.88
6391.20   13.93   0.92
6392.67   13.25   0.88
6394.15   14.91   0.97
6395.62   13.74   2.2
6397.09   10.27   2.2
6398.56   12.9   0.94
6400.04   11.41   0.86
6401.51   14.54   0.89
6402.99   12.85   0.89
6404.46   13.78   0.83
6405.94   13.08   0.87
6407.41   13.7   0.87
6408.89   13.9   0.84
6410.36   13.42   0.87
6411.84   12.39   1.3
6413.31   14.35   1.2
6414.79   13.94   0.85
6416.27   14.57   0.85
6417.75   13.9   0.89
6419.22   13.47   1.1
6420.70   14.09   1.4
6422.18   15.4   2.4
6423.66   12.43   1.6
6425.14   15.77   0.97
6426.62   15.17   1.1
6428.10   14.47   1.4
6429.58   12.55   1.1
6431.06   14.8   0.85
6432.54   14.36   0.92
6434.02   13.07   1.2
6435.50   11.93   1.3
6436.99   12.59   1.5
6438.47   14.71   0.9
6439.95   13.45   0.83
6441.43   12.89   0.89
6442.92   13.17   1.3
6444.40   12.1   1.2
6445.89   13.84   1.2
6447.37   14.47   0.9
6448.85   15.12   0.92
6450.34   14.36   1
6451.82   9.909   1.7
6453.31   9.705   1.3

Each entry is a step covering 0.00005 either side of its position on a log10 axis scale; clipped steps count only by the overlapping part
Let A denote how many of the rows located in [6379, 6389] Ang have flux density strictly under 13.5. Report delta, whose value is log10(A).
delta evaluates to 0.60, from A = 4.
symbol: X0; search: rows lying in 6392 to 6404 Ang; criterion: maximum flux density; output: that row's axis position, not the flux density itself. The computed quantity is 6394.15 Ang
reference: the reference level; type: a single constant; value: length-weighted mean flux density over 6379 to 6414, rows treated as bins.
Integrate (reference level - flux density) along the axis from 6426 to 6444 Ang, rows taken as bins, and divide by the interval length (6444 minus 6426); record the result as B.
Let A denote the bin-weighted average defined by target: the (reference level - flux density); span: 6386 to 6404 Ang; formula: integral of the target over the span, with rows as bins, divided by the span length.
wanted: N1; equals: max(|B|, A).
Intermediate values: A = 0.13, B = -0.19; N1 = 0.19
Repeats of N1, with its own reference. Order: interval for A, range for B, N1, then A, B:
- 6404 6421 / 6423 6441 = 0.40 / -0.34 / -0.40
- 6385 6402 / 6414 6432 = 0.85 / 0.24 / -0.85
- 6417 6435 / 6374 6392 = 0.34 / -0.73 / -0.34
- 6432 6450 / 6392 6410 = 0.17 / -0.12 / 0.17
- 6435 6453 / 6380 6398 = 0.22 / 0.22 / -0.05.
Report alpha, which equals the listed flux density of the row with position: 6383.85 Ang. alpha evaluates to 13.42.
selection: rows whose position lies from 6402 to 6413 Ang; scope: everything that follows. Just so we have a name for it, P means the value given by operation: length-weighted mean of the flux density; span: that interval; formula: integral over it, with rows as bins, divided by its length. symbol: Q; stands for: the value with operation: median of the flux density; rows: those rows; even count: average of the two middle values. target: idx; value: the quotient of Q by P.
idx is 1.00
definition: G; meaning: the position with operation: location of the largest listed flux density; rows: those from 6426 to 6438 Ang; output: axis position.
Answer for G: 6426.62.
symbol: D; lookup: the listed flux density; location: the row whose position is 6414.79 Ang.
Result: 13.94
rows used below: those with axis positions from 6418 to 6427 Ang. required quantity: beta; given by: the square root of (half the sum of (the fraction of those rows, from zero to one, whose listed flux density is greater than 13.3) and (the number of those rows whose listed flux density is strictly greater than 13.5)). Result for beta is 1.6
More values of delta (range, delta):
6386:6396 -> 0.30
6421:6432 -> 0.30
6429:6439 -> 0.60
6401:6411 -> 0.48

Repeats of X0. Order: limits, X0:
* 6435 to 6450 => 6448.85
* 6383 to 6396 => 6394.15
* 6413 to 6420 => 6416.27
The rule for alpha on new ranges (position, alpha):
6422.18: 15.4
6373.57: 12.8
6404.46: 13.78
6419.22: 13.47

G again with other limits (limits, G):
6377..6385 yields 6380.91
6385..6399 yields 6394.15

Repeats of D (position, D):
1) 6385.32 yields 11.31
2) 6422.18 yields 15.4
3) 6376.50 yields 14.79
